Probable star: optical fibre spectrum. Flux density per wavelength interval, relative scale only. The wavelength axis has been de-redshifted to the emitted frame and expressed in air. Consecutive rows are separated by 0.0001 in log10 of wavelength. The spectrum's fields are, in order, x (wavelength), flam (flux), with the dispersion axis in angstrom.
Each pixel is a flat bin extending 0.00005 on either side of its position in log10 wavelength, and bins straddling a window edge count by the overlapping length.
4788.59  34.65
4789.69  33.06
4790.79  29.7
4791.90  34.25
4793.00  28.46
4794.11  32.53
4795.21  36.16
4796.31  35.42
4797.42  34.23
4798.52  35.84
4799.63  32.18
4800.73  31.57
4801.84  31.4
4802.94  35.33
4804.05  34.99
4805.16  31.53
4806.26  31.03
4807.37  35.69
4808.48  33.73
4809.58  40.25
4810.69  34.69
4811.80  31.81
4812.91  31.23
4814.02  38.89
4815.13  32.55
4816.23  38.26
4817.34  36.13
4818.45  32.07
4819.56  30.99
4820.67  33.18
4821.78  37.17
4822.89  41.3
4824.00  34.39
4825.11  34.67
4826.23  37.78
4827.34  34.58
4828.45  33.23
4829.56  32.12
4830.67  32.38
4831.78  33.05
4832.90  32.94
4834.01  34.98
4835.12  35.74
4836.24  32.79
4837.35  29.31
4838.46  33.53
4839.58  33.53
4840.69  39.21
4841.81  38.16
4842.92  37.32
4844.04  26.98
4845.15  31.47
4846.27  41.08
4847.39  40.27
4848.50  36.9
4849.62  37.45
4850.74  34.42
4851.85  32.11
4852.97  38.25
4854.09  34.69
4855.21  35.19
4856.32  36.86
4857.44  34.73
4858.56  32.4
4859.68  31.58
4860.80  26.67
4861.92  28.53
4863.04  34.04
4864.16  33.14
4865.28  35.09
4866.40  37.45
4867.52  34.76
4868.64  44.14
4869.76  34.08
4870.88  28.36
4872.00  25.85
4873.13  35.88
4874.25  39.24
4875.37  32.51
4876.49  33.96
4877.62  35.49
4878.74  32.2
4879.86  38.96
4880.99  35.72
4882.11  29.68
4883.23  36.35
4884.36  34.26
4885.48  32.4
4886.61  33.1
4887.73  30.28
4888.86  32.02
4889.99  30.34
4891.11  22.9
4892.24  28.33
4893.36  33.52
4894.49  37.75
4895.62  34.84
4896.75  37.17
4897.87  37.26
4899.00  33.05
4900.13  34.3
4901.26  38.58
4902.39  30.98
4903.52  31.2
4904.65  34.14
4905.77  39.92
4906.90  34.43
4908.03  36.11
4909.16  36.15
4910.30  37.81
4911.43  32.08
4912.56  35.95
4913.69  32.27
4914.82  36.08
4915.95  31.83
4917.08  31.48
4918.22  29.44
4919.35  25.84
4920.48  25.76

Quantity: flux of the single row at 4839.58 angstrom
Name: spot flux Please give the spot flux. 33.53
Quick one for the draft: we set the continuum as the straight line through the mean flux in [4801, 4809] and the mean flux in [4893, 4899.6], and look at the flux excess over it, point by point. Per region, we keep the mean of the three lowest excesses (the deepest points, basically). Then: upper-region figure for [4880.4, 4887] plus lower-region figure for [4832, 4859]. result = -8.6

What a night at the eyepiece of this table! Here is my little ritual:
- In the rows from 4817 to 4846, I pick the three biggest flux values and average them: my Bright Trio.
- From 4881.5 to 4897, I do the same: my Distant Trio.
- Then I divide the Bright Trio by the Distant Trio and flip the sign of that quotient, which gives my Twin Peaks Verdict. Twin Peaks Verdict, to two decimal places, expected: -1.07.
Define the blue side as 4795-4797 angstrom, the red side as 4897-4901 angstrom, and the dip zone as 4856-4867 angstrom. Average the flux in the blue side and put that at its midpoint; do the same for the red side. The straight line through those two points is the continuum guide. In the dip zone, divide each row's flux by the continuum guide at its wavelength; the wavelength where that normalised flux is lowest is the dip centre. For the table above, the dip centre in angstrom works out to 4860.80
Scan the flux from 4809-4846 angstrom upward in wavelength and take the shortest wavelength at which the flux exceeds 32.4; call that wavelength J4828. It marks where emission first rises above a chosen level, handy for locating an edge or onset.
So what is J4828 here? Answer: 4809.58 angstrom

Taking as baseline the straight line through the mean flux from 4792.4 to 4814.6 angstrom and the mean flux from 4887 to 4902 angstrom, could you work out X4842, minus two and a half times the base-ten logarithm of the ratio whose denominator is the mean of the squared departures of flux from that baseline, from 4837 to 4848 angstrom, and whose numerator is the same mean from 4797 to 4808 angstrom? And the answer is 2.0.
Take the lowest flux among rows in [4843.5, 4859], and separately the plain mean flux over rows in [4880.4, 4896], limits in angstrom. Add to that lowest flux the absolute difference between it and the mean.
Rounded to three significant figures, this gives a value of 32.2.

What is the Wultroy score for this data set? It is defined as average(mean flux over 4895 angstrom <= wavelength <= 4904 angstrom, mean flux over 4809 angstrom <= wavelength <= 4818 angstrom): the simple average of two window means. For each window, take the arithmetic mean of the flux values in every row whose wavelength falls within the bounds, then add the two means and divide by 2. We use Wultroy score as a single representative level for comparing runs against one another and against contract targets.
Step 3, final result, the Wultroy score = 35.1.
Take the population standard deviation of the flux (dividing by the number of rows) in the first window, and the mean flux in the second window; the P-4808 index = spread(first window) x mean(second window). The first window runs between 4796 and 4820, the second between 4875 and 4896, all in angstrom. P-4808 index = 87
